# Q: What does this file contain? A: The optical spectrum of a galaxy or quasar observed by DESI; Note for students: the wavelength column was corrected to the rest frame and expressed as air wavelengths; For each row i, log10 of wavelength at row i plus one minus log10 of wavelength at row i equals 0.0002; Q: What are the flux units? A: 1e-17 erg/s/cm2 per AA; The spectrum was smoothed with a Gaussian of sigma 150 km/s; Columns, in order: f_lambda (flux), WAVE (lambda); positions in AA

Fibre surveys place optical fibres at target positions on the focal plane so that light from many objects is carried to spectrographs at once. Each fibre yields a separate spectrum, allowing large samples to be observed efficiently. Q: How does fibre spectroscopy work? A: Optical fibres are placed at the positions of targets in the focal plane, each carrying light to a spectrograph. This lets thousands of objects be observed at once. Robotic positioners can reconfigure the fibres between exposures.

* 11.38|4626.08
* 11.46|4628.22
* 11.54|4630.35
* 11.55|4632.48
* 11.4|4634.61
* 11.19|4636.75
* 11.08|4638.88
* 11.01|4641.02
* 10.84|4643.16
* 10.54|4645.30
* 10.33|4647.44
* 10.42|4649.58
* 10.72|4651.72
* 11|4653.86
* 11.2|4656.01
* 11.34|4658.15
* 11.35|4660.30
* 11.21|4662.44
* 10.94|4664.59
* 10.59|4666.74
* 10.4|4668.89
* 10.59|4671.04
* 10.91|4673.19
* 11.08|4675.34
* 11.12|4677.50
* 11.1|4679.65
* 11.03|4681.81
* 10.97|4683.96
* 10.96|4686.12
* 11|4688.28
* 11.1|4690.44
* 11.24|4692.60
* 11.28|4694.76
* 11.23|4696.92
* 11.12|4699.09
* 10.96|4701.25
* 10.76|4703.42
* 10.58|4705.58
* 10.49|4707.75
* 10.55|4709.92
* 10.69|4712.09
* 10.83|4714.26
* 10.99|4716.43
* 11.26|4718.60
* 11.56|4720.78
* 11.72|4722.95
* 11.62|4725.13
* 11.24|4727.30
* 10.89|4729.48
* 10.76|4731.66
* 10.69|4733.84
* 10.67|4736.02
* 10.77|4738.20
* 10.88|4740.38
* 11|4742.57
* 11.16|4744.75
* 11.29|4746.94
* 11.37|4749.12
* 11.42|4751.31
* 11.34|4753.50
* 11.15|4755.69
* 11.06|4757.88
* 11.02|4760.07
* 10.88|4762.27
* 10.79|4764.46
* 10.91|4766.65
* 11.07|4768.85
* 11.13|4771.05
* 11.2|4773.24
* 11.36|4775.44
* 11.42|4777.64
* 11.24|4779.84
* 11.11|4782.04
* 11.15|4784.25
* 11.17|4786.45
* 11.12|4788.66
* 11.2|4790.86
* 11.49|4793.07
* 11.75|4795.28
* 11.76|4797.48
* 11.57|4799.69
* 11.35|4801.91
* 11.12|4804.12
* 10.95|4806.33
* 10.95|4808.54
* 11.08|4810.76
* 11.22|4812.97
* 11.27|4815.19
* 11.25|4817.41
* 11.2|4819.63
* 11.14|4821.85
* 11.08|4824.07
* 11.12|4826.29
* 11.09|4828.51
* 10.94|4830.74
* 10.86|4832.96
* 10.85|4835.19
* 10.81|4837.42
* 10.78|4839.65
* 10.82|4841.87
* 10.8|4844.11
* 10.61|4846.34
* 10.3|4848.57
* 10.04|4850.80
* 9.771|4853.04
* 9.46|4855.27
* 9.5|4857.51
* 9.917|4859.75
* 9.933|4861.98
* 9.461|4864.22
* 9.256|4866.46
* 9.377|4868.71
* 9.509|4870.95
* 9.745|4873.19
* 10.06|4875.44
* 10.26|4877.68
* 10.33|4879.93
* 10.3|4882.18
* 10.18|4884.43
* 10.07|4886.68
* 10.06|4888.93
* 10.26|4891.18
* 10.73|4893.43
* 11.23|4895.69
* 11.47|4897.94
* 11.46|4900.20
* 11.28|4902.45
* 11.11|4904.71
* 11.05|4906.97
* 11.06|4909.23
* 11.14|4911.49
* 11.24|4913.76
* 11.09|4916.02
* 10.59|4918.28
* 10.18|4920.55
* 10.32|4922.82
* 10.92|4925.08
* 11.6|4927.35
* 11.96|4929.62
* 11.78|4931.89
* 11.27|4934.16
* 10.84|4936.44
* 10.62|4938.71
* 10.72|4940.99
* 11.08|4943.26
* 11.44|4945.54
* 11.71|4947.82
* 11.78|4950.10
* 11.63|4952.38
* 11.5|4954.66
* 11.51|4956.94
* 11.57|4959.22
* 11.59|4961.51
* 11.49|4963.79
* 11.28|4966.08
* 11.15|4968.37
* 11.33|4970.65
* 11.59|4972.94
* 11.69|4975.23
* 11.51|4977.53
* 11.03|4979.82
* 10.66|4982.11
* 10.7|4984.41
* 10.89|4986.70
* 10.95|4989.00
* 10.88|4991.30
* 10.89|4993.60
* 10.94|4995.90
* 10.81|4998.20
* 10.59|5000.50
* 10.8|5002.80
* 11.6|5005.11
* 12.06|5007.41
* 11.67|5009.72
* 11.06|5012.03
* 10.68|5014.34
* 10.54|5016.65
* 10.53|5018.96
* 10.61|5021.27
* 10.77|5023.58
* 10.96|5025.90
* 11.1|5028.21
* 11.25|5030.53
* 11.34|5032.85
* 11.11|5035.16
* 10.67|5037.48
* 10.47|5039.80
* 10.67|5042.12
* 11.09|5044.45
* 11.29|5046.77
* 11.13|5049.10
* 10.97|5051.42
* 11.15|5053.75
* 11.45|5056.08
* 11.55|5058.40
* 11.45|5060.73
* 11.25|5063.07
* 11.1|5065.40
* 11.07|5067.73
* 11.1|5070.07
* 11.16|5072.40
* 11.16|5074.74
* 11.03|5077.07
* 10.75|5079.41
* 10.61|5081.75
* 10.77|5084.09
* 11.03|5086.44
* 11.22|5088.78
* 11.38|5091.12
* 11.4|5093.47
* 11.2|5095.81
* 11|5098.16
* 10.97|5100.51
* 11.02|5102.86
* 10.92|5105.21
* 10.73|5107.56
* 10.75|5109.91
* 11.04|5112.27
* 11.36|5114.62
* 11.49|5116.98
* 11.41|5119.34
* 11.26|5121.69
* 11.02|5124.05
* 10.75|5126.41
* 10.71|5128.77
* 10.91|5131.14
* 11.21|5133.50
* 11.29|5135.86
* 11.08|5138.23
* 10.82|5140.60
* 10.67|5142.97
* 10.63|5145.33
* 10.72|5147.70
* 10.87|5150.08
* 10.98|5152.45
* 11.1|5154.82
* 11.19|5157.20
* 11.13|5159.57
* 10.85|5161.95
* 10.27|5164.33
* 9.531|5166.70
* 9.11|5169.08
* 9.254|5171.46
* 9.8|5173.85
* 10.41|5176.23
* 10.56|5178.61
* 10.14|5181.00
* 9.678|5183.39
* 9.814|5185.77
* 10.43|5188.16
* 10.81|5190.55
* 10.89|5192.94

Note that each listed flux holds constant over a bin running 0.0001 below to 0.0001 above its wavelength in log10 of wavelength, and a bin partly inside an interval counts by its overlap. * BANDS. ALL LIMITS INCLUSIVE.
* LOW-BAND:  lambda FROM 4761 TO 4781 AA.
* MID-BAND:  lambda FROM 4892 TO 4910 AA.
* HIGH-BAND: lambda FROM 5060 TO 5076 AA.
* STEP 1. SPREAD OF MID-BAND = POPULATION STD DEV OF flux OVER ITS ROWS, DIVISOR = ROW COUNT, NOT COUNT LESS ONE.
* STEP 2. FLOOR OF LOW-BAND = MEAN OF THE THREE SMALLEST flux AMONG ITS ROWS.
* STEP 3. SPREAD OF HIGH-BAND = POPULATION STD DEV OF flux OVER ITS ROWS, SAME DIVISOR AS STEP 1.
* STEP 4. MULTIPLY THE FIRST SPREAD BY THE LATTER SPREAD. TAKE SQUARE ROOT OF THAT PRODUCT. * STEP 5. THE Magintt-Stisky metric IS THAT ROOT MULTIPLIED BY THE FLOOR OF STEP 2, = 1.8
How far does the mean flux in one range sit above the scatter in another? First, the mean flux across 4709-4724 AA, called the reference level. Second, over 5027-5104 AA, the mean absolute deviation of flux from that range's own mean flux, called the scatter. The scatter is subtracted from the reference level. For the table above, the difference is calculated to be 10.9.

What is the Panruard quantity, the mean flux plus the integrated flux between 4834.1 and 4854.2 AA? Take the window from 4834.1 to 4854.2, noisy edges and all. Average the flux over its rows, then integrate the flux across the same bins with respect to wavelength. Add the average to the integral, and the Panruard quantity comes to 222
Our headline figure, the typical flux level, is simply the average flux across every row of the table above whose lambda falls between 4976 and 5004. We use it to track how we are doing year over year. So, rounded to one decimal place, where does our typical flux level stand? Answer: 10.9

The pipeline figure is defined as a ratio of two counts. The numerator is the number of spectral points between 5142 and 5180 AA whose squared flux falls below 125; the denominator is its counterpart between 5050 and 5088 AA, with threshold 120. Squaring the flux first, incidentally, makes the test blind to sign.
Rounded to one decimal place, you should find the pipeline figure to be 5.0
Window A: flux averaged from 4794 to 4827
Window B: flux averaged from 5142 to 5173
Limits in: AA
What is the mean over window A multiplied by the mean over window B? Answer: 118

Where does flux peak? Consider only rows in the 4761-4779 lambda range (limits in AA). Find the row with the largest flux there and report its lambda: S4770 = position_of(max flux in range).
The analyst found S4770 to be 4777.64 AA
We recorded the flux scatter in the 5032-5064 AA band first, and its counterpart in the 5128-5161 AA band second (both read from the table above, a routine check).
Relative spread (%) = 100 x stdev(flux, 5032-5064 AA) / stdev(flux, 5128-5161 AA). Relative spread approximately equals 146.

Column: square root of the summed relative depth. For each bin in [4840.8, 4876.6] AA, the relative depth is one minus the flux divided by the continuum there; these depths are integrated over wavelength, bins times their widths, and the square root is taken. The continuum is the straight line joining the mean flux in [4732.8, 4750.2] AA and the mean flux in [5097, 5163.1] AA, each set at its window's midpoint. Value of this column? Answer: 1.9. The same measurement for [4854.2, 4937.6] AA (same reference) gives 1.8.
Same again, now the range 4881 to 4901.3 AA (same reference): 0.8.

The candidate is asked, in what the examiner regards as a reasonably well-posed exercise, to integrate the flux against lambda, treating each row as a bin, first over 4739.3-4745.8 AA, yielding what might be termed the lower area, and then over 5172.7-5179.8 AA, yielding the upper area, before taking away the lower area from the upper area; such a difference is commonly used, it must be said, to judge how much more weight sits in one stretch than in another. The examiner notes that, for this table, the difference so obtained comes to 1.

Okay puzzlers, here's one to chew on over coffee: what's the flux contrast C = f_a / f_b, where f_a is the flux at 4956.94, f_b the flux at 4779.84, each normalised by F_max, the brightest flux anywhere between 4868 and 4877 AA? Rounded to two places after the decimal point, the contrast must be 1.02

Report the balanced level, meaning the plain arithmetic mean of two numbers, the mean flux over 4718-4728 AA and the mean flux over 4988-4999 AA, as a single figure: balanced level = 11.2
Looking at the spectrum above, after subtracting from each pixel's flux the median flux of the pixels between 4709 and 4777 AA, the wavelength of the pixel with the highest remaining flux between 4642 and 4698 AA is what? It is 4660.30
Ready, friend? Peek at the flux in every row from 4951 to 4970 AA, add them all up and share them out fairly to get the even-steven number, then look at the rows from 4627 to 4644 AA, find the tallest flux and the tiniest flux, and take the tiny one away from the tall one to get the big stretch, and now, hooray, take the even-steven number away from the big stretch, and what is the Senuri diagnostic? -10.8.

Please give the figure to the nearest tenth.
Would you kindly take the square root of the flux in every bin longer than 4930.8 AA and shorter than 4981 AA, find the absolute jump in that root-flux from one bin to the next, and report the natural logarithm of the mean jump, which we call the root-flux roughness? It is -3.5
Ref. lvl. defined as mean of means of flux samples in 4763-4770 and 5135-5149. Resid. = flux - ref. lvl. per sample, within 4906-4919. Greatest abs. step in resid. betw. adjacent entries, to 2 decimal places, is 0.50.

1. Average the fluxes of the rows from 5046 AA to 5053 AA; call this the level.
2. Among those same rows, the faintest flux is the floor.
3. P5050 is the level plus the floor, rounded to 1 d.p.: 22.1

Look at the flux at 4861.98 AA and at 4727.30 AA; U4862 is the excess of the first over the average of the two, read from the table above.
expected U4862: -0.65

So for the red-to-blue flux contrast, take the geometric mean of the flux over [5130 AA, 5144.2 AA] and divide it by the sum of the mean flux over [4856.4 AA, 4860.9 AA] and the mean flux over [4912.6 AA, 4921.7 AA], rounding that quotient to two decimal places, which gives 0.54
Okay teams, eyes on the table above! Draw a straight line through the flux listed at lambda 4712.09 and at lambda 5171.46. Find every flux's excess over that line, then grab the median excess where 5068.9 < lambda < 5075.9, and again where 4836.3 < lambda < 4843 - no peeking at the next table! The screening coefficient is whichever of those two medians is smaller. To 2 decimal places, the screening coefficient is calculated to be 0.51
